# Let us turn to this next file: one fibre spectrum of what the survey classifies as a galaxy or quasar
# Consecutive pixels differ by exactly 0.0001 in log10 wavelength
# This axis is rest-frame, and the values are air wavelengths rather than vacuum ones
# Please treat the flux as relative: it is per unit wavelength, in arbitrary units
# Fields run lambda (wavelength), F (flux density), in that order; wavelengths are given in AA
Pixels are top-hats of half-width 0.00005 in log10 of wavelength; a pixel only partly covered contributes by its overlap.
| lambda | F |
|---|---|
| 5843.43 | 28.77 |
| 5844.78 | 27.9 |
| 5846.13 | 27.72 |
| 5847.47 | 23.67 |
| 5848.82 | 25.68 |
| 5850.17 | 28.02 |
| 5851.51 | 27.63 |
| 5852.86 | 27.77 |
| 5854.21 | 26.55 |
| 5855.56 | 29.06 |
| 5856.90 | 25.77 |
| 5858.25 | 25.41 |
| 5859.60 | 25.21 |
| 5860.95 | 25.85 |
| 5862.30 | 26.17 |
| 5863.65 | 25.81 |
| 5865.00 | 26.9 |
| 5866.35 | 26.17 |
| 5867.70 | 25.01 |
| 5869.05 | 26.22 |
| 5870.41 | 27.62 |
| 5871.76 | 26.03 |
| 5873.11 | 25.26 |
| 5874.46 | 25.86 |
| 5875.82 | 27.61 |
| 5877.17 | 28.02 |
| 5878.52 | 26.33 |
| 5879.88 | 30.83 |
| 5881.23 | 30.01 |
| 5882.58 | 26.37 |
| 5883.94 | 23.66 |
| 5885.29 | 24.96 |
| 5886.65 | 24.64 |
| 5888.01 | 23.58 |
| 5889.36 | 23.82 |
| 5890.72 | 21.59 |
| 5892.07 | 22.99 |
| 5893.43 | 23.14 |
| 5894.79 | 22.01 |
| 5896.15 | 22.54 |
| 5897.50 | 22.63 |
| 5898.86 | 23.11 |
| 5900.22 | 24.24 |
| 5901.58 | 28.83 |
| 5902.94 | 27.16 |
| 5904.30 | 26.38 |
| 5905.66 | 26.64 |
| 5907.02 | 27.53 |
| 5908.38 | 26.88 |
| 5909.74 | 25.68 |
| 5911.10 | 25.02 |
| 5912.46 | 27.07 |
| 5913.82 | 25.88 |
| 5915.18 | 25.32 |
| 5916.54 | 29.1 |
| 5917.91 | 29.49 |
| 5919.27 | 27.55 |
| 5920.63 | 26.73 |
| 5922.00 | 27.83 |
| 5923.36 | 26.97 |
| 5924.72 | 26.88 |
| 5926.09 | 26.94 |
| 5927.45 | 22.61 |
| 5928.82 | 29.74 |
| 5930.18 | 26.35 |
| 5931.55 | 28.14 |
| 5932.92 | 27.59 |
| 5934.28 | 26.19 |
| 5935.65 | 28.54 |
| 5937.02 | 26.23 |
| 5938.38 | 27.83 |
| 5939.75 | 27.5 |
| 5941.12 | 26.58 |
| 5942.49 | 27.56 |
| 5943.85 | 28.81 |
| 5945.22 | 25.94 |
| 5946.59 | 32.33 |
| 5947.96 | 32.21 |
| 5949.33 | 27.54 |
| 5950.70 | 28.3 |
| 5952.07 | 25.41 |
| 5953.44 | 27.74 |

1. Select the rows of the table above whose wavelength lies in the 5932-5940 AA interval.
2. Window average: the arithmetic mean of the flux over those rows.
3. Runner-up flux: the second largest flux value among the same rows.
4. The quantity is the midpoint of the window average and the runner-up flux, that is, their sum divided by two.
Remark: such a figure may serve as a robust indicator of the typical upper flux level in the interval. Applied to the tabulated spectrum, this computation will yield 27.6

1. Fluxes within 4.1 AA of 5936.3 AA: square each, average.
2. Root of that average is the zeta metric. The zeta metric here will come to 27.3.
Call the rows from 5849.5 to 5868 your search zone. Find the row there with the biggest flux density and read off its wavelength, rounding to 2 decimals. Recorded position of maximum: 5855.56 AA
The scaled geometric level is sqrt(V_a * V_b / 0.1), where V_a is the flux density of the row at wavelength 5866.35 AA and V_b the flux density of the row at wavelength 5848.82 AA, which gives 82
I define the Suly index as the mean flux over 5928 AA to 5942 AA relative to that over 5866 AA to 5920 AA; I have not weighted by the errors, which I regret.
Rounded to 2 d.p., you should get 1.06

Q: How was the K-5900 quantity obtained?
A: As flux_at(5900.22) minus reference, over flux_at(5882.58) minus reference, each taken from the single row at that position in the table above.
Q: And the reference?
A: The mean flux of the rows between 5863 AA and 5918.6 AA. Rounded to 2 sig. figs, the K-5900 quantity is -2.8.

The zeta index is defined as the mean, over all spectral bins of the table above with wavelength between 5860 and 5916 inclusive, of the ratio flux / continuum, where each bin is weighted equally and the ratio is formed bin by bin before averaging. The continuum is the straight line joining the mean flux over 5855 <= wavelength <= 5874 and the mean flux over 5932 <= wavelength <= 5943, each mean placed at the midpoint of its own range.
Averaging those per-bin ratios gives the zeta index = 0.97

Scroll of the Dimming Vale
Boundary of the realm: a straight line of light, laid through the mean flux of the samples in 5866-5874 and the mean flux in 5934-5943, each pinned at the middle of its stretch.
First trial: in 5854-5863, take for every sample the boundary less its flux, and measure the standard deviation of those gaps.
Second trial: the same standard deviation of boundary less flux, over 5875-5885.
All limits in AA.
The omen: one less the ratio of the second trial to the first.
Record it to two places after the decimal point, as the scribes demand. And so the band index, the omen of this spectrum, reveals -0.84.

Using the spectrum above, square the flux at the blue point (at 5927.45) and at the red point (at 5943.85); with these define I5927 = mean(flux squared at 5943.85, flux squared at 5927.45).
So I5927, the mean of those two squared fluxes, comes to 671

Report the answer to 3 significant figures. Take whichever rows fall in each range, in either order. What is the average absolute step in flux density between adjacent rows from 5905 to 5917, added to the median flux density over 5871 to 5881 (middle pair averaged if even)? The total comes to 27.7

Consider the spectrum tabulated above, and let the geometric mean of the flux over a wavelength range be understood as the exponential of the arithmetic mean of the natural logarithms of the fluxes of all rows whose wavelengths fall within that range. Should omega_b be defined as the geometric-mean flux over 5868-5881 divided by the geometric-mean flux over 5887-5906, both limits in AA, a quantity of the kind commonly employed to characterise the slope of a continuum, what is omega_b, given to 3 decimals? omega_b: 1.122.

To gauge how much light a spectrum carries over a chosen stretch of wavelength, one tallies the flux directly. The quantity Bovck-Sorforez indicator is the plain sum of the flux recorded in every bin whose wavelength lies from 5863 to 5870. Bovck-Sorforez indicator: 130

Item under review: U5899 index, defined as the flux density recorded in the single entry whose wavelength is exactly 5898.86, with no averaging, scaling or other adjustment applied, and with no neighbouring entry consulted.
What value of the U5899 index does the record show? 23.11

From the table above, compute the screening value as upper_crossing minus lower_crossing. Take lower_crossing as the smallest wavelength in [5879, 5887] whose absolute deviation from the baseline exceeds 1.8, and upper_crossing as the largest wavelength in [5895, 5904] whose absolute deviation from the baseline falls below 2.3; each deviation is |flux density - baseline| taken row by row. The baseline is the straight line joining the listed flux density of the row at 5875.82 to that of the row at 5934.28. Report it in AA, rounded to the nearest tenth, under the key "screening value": 23.1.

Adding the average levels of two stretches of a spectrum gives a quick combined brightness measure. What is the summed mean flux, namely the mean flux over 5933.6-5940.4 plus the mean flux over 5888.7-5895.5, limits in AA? 50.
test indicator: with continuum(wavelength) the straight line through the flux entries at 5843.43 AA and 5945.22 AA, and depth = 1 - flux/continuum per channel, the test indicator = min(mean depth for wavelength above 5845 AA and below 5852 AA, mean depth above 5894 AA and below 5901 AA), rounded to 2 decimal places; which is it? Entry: 0.07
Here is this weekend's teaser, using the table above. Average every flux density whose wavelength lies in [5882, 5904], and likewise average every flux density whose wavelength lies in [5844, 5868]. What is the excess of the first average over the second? -2.4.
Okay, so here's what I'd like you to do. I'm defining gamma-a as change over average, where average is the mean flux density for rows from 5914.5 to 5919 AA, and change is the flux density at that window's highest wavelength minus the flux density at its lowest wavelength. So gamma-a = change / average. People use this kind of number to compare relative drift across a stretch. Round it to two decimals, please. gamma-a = 0.15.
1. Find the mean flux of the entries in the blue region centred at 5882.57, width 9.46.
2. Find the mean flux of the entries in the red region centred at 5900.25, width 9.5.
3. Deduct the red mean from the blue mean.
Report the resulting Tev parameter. 2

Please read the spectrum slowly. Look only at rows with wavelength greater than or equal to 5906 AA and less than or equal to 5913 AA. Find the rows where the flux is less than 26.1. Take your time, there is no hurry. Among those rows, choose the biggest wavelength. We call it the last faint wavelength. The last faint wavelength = 5911.10 AA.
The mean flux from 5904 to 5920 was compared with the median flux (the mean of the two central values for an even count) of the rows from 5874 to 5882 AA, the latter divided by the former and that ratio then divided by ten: 0.103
